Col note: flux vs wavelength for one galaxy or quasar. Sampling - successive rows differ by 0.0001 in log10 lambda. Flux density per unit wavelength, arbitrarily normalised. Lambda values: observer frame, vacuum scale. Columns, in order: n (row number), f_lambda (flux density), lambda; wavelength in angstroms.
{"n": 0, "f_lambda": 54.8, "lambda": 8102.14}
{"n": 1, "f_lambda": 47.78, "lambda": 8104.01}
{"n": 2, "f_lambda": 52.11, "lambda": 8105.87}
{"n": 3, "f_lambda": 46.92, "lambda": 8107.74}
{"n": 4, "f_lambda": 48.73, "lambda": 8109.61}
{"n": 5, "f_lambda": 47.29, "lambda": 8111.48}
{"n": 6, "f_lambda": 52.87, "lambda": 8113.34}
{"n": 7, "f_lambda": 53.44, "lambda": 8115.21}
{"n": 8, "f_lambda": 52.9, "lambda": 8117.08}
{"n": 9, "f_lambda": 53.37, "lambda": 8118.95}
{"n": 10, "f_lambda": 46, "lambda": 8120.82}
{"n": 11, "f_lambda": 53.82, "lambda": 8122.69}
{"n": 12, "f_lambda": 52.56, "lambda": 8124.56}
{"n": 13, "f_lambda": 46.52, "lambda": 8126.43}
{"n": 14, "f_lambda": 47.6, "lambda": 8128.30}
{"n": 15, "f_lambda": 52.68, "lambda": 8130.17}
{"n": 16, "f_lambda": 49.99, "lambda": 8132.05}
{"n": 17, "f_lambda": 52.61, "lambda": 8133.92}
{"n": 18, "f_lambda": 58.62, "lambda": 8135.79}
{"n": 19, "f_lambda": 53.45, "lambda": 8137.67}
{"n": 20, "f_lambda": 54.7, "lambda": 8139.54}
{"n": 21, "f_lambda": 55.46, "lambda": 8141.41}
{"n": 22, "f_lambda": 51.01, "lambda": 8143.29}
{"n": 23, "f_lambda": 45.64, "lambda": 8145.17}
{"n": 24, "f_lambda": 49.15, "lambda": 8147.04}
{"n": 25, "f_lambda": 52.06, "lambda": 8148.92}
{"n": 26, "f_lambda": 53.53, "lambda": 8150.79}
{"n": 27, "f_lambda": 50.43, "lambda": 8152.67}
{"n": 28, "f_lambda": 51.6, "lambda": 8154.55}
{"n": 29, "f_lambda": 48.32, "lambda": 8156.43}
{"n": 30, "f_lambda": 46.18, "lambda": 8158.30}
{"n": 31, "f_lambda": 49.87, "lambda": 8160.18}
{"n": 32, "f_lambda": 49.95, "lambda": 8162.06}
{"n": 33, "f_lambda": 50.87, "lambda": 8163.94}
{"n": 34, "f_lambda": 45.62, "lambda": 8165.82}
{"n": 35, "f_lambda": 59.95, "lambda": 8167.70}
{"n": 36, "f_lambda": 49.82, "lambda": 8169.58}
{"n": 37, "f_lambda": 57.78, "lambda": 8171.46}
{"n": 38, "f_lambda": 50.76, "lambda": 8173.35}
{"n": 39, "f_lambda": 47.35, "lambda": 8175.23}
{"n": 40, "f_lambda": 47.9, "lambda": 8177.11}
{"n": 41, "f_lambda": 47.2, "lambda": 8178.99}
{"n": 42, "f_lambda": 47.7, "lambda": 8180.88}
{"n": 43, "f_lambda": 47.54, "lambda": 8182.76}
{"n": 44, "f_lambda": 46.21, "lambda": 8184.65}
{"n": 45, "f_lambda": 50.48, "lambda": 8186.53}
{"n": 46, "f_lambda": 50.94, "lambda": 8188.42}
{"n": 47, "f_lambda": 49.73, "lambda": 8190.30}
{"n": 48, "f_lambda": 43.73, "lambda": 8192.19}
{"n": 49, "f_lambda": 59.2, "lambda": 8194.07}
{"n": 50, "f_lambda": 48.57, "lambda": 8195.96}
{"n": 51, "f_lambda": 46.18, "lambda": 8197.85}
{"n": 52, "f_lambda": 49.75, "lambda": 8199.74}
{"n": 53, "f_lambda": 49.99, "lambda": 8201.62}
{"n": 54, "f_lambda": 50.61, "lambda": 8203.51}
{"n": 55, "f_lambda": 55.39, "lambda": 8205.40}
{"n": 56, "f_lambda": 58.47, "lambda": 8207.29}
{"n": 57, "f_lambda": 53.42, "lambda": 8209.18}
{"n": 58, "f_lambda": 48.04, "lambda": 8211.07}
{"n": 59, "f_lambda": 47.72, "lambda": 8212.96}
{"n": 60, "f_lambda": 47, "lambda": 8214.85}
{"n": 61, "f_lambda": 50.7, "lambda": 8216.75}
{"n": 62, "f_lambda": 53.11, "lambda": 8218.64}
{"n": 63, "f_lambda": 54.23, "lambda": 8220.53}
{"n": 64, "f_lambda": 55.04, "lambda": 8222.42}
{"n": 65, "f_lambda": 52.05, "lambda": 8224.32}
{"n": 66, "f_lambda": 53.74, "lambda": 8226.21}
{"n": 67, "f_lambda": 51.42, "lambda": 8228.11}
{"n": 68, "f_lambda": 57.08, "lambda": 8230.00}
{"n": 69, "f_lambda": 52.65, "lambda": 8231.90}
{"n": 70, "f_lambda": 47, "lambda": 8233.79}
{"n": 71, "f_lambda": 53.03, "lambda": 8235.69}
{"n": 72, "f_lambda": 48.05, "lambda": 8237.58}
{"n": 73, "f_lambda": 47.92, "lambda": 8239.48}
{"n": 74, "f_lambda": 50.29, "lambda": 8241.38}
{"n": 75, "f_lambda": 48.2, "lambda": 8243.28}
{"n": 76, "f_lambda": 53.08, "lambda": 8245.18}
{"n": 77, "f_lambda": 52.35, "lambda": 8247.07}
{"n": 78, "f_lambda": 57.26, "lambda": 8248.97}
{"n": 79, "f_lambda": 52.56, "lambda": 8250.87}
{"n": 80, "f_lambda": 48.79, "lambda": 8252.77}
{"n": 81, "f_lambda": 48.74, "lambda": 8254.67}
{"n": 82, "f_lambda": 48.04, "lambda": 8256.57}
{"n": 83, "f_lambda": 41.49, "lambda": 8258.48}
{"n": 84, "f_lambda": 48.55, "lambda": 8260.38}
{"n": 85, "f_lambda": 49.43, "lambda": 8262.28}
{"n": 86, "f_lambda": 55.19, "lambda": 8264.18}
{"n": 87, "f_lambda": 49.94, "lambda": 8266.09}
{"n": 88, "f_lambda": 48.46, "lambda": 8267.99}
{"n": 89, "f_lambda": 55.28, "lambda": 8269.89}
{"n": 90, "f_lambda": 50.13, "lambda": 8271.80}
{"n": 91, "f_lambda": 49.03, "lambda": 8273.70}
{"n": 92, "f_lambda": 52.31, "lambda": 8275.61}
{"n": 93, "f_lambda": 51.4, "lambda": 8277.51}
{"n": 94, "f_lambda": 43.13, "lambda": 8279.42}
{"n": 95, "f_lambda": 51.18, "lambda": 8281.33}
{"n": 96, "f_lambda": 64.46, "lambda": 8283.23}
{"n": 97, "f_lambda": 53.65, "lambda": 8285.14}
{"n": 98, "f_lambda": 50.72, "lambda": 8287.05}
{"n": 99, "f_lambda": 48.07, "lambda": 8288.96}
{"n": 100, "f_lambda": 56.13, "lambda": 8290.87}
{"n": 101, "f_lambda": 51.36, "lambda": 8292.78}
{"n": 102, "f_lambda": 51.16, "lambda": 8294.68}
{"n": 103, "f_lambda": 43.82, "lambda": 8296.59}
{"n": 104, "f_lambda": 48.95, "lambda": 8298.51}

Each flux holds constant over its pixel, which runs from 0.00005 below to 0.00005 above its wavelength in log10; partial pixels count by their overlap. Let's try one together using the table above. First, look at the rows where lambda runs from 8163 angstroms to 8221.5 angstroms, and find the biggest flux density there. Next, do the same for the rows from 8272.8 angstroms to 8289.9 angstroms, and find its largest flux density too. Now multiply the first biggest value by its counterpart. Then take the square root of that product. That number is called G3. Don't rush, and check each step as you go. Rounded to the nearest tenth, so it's 62.2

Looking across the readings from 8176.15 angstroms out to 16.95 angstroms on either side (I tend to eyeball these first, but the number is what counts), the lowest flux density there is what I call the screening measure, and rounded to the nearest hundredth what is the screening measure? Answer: 43.73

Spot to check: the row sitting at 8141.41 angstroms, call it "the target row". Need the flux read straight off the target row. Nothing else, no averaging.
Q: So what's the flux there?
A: 55.46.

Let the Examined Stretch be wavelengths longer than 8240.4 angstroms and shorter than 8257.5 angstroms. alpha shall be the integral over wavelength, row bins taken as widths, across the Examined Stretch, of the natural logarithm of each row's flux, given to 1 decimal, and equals 67.2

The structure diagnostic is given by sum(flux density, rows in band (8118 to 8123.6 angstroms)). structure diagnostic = 153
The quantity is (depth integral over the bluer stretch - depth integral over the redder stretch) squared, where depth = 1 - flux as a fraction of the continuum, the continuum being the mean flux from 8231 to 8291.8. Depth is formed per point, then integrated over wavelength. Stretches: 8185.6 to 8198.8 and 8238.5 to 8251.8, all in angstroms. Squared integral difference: 0.23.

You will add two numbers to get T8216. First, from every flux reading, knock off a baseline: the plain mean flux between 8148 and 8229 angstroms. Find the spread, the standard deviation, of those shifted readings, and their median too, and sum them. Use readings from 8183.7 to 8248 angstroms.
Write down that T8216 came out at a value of 3.5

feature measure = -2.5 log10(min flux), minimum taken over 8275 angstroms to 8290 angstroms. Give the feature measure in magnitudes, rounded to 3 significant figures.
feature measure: -4.09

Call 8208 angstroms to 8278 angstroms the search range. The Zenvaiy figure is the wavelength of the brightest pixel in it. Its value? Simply 8248.97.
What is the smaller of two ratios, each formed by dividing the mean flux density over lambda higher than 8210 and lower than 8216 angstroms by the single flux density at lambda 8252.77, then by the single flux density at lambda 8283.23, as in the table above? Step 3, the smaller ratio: 0.74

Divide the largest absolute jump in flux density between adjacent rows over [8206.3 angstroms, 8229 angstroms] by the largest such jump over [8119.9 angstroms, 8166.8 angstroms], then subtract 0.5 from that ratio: 0.2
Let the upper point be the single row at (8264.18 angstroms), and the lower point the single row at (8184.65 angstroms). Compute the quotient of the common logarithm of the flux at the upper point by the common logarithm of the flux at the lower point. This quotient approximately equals 1.05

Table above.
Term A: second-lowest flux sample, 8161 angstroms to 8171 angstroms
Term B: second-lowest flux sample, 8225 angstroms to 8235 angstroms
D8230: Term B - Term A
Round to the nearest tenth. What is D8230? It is 1.6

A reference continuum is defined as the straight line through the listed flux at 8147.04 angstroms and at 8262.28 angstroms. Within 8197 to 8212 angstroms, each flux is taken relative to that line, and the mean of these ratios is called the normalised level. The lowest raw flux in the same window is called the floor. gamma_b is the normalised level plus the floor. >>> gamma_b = 47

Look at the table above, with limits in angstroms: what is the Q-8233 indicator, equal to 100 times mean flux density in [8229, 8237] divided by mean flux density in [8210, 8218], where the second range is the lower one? 108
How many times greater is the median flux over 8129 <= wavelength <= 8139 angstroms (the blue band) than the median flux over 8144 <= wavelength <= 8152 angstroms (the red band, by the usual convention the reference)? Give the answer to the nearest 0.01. 1.04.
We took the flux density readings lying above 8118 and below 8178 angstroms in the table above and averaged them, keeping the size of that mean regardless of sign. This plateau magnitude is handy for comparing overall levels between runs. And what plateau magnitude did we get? 51.1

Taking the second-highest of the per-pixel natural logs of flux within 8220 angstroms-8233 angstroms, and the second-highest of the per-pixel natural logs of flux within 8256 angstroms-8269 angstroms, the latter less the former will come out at -0.10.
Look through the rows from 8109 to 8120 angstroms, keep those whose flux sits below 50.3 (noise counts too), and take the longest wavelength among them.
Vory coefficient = 8111.48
